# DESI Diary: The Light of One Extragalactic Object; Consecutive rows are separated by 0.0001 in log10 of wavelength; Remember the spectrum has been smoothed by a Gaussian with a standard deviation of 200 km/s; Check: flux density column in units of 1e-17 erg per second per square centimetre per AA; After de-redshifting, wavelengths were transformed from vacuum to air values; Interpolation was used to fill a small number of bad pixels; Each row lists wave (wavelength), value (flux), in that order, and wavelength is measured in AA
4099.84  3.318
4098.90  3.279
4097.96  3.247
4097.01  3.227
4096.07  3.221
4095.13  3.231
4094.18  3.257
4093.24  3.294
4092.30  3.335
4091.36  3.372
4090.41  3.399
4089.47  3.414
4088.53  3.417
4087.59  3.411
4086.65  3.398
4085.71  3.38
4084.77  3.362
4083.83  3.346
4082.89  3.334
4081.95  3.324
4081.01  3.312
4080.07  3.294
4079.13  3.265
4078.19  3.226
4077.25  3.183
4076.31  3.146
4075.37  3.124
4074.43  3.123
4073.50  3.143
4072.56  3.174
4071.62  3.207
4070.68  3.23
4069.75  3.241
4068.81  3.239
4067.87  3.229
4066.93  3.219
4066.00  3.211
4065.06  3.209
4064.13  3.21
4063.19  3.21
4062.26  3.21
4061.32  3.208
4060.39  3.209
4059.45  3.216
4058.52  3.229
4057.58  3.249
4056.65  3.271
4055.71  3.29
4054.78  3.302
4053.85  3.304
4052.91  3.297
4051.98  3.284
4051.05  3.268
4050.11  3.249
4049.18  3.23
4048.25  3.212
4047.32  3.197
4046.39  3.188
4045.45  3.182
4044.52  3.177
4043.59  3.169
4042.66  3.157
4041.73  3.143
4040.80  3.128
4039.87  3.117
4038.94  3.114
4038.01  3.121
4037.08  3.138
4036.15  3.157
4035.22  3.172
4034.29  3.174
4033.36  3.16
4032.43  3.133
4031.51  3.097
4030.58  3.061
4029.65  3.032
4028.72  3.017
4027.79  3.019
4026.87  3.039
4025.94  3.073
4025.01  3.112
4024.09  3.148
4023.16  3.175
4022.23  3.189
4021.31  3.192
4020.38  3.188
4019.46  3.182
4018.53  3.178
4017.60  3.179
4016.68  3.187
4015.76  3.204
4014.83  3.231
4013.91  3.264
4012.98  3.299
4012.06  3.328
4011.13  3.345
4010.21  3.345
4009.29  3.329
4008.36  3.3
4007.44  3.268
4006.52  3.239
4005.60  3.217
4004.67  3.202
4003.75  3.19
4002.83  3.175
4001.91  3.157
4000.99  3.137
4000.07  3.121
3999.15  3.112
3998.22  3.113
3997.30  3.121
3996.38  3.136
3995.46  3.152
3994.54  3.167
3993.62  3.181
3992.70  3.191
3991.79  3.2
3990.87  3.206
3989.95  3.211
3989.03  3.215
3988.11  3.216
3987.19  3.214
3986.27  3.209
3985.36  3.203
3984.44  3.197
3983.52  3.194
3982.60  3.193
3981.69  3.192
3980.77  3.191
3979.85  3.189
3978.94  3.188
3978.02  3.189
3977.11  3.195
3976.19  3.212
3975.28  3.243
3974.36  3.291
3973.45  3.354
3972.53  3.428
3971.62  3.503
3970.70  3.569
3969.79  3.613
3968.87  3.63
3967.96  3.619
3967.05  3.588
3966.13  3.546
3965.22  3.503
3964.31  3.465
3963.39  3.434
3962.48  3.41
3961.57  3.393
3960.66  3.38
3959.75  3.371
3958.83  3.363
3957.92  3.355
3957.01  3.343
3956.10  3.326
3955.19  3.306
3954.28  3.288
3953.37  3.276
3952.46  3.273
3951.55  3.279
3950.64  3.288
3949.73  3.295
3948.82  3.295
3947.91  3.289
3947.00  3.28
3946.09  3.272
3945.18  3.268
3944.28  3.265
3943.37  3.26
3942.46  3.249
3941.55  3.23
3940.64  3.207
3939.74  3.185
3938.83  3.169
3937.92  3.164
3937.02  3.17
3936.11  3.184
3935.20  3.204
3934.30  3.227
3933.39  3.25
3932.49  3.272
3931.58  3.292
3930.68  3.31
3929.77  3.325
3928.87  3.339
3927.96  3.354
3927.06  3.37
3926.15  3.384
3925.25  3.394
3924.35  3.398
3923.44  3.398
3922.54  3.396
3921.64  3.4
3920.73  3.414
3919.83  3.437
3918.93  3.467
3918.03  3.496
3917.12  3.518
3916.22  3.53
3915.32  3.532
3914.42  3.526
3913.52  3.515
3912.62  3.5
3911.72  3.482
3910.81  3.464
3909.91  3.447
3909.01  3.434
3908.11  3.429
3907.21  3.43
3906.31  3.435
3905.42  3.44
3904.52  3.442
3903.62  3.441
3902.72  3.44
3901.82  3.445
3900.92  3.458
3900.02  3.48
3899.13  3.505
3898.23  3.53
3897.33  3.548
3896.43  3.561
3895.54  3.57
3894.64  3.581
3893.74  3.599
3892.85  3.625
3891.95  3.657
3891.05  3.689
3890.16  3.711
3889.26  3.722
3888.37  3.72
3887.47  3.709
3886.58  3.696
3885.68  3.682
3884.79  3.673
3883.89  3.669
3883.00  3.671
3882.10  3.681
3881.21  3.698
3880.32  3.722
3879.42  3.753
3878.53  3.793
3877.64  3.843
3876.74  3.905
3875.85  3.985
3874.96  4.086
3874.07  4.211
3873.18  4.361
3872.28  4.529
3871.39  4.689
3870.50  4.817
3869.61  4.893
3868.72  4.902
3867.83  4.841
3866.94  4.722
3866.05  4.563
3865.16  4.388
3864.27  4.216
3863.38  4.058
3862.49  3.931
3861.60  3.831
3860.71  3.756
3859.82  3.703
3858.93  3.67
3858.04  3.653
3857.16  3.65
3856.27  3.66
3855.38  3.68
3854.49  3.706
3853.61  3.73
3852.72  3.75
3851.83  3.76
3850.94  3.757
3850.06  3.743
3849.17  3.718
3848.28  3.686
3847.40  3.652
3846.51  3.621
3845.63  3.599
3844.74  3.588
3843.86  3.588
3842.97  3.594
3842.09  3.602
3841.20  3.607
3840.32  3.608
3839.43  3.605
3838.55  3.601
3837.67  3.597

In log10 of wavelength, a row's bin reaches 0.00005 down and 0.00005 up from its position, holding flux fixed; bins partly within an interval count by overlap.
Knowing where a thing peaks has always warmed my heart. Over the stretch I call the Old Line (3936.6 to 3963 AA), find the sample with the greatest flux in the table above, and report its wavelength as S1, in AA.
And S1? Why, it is 3962.48 AA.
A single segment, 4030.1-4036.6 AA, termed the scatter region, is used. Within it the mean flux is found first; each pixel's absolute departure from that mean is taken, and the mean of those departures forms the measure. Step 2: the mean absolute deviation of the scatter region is 0.034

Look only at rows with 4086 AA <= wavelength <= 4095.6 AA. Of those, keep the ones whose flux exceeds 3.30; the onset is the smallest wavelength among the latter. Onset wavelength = 4086.65 AA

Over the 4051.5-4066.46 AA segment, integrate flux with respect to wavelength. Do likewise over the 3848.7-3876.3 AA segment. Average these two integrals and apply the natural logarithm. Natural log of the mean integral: 4.4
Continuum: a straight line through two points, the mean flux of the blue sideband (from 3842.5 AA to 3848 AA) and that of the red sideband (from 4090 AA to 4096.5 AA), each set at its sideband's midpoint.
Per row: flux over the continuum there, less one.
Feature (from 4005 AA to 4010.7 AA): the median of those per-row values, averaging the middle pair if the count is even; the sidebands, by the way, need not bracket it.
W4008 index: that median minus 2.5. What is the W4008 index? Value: -2.536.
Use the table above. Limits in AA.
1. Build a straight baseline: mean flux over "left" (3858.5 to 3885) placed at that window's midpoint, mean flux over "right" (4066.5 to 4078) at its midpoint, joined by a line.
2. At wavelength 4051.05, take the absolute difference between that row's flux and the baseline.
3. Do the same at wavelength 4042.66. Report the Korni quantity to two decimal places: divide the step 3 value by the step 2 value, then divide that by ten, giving 0.94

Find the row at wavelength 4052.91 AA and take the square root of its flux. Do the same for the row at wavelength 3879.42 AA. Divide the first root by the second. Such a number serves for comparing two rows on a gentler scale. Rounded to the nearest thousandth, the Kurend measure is 0.937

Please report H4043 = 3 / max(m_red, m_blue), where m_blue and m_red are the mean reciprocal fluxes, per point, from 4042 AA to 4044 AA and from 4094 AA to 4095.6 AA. 9.5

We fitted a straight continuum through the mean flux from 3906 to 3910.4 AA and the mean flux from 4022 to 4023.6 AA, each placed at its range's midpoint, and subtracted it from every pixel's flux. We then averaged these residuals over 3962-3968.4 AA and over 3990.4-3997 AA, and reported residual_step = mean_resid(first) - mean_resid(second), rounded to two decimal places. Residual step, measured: 0.27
